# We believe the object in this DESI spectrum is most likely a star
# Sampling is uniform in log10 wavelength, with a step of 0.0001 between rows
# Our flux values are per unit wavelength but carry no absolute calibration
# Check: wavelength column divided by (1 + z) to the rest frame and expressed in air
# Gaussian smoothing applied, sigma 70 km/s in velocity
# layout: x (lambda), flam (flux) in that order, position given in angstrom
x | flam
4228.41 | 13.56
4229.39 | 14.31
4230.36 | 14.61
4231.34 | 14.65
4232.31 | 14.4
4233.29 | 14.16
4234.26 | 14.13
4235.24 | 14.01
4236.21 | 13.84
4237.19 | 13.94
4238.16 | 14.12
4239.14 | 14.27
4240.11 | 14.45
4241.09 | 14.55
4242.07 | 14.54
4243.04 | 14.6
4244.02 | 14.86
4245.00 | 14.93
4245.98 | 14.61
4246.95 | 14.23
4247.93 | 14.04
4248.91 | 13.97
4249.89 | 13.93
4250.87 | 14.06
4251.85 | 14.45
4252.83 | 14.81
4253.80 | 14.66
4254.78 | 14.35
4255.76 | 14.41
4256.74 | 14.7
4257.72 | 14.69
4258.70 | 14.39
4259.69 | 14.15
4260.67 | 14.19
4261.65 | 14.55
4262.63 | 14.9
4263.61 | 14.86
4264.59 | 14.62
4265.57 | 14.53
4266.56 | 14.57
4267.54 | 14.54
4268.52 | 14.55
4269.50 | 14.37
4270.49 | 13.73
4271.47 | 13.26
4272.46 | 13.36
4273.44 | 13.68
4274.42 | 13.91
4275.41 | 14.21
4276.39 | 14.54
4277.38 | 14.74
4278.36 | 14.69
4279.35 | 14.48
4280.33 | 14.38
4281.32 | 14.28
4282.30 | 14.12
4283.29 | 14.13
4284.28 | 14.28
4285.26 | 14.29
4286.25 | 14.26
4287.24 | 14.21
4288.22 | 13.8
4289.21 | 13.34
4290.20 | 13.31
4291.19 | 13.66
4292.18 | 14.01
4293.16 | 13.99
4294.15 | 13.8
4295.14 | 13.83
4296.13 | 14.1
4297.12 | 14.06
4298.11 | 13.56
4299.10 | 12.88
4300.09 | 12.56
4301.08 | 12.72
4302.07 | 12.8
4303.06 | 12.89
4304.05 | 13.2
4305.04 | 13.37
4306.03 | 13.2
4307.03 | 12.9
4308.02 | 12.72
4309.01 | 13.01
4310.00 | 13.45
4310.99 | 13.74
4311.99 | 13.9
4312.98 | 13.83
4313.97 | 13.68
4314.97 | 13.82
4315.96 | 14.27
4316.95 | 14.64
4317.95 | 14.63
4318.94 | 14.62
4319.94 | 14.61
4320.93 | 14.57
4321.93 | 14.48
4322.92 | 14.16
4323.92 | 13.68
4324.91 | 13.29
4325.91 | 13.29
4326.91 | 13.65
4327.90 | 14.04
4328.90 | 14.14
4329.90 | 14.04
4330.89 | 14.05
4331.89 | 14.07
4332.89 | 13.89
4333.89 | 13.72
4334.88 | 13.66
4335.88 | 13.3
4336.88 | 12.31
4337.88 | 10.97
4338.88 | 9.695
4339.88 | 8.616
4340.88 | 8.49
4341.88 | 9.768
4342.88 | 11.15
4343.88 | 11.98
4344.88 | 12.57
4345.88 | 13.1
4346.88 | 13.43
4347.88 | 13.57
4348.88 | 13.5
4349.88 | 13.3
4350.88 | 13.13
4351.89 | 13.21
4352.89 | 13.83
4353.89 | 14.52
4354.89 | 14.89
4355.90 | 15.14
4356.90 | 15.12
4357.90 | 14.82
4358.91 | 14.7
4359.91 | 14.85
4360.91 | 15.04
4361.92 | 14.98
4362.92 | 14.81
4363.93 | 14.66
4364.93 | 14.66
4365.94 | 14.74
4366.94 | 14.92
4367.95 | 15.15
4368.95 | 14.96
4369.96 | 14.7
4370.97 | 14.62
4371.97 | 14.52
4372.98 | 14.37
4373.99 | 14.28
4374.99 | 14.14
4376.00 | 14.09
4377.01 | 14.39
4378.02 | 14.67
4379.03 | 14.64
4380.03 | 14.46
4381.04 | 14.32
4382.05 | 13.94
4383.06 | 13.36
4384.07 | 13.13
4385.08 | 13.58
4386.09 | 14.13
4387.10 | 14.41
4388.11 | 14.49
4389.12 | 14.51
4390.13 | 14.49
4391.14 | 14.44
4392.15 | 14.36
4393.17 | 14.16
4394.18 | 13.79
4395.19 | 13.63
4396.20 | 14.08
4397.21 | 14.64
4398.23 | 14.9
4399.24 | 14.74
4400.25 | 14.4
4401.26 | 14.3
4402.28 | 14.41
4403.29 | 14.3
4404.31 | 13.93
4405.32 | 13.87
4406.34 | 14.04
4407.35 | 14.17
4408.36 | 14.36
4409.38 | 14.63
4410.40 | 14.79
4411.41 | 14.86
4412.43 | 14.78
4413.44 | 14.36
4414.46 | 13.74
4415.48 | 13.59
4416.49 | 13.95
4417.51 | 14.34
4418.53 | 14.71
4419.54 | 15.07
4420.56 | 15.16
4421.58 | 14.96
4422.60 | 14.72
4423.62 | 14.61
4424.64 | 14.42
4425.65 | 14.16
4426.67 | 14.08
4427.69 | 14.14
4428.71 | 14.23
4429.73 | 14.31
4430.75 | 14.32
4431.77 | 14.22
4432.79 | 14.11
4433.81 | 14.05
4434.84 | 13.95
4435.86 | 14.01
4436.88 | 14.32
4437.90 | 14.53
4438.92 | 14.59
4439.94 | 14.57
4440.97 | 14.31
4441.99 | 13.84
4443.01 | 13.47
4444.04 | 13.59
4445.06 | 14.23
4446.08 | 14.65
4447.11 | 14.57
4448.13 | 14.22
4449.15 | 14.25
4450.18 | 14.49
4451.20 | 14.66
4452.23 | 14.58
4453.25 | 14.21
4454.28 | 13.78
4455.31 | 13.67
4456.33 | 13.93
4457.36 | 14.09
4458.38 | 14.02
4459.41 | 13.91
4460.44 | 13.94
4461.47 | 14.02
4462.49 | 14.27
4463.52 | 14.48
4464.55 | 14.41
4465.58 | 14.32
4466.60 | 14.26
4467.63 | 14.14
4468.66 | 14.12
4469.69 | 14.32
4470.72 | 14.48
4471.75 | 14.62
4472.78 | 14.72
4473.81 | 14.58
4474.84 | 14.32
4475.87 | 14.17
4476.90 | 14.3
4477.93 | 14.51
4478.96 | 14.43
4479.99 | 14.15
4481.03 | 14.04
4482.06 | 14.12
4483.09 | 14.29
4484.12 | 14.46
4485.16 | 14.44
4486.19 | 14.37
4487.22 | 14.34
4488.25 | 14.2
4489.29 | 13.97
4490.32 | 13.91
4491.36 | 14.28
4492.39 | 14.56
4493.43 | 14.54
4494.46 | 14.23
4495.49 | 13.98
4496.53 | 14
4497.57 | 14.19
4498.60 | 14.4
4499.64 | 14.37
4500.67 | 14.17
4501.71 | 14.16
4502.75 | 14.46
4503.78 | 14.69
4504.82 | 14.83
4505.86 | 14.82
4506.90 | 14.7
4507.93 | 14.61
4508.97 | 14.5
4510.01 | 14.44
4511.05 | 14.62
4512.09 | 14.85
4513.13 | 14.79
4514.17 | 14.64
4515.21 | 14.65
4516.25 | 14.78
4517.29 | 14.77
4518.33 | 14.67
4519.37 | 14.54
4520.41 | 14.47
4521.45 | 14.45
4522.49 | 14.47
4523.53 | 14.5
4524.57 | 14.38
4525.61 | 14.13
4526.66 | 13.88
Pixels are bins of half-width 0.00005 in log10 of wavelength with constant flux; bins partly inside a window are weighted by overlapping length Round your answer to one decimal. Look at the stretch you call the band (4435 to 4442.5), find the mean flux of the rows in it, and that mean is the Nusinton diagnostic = 14.3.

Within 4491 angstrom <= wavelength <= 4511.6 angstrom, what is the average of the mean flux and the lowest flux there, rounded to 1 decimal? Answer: 14.2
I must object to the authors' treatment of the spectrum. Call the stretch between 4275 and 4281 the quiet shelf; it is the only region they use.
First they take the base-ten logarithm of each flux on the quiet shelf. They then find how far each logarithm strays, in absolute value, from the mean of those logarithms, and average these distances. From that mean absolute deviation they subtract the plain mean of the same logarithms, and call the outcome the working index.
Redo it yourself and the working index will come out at -1.16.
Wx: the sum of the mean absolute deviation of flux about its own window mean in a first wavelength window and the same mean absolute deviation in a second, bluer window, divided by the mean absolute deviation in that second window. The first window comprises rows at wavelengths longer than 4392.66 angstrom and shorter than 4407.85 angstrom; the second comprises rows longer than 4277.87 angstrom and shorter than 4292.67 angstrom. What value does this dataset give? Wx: 1.9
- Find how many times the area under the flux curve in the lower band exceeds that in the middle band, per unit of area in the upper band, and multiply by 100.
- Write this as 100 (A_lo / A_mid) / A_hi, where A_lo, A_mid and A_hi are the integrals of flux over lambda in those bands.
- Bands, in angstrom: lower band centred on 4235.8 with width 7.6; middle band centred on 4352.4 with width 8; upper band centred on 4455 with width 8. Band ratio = 0.85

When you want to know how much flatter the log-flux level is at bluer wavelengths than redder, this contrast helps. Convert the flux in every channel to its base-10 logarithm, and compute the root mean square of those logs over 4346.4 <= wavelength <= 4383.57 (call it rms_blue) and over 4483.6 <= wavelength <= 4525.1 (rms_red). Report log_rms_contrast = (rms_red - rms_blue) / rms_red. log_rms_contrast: 0.0019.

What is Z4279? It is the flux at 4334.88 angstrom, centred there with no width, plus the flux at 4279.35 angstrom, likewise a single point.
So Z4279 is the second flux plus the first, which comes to 28.1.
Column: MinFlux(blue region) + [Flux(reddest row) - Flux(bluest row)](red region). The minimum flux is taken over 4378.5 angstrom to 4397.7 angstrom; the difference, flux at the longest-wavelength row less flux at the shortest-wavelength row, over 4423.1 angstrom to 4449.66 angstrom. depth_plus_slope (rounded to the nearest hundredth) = 12.77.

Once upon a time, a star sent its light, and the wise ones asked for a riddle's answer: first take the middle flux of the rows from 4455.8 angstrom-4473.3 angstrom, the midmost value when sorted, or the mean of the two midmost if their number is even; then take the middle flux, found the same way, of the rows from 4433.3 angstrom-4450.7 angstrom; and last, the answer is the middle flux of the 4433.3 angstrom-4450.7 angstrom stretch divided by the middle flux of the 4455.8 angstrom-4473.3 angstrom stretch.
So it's 1.00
